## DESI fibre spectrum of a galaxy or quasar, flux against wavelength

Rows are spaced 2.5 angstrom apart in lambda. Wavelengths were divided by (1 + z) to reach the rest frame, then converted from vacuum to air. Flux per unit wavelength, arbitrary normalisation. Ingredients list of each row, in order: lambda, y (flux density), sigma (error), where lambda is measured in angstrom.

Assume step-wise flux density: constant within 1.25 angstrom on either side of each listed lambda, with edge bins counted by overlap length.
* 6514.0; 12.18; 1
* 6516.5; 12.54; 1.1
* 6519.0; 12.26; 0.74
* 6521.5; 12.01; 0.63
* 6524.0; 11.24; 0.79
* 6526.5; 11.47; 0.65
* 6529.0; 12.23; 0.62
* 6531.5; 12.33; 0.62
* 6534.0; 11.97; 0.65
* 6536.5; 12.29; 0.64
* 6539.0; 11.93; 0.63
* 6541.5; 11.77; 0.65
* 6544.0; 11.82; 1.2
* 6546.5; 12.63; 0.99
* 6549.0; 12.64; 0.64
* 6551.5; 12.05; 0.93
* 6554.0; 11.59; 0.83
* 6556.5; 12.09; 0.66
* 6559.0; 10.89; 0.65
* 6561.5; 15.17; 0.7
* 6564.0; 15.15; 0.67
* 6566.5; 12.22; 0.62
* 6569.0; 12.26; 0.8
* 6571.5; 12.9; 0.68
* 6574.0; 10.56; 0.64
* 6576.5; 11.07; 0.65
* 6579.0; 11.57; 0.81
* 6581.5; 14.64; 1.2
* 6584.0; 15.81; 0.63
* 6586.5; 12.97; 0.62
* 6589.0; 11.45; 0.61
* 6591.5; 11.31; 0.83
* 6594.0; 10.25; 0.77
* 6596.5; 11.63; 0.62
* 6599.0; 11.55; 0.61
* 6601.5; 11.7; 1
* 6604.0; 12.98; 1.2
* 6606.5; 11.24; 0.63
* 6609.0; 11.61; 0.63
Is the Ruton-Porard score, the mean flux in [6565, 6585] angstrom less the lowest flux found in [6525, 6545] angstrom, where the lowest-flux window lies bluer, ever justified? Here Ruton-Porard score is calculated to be 1.2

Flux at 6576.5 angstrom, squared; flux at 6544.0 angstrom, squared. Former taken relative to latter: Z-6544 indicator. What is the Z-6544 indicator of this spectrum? 0.88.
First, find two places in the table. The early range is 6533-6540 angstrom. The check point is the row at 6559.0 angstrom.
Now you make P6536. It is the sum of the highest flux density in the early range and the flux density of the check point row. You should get 23.2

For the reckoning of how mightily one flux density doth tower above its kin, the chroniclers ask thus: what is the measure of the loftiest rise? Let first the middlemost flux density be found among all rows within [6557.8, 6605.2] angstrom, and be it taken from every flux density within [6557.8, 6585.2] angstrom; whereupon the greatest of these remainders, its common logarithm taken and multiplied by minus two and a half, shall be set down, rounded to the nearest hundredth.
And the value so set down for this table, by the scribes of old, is -1.53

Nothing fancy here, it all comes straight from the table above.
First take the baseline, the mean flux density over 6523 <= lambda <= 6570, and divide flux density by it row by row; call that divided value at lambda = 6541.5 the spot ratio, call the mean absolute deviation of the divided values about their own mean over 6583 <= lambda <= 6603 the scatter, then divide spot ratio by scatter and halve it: 5.10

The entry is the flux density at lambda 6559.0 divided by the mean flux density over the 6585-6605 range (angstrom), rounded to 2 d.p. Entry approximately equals 0.93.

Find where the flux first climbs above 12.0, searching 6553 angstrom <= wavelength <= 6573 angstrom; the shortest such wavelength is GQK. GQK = 6556.5 angstrom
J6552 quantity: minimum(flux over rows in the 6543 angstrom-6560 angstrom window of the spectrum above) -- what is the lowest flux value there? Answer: 10.89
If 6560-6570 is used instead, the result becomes 12.22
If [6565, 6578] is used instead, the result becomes 10.56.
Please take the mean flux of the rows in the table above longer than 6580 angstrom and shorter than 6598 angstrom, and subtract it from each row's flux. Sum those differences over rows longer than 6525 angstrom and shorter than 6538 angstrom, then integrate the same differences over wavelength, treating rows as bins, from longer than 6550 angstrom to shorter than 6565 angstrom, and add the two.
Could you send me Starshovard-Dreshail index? 1.0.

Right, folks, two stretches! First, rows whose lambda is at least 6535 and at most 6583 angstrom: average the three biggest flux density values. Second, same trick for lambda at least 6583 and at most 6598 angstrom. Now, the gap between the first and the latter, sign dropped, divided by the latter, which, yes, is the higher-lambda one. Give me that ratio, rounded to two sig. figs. 0.11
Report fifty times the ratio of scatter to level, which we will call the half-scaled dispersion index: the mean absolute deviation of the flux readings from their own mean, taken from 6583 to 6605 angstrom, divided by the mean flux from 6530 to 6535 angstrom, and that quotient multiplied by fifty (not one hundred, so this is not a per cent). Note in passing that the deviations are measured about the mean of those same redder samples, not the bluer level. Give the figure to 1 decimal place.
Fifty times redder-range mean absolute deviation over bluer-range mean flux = 4.8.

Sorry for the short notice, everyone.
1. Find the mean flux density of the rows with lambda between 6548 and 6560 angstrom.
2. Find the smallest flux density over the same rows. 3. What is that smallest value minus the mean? -1.0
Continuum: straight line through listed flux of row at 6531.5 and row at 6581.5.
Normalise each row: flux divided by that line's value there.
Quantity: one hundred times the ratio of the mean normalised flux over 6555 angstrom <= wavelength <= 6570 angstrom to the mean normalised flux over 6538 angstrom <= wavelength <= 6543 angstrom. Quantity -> 101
